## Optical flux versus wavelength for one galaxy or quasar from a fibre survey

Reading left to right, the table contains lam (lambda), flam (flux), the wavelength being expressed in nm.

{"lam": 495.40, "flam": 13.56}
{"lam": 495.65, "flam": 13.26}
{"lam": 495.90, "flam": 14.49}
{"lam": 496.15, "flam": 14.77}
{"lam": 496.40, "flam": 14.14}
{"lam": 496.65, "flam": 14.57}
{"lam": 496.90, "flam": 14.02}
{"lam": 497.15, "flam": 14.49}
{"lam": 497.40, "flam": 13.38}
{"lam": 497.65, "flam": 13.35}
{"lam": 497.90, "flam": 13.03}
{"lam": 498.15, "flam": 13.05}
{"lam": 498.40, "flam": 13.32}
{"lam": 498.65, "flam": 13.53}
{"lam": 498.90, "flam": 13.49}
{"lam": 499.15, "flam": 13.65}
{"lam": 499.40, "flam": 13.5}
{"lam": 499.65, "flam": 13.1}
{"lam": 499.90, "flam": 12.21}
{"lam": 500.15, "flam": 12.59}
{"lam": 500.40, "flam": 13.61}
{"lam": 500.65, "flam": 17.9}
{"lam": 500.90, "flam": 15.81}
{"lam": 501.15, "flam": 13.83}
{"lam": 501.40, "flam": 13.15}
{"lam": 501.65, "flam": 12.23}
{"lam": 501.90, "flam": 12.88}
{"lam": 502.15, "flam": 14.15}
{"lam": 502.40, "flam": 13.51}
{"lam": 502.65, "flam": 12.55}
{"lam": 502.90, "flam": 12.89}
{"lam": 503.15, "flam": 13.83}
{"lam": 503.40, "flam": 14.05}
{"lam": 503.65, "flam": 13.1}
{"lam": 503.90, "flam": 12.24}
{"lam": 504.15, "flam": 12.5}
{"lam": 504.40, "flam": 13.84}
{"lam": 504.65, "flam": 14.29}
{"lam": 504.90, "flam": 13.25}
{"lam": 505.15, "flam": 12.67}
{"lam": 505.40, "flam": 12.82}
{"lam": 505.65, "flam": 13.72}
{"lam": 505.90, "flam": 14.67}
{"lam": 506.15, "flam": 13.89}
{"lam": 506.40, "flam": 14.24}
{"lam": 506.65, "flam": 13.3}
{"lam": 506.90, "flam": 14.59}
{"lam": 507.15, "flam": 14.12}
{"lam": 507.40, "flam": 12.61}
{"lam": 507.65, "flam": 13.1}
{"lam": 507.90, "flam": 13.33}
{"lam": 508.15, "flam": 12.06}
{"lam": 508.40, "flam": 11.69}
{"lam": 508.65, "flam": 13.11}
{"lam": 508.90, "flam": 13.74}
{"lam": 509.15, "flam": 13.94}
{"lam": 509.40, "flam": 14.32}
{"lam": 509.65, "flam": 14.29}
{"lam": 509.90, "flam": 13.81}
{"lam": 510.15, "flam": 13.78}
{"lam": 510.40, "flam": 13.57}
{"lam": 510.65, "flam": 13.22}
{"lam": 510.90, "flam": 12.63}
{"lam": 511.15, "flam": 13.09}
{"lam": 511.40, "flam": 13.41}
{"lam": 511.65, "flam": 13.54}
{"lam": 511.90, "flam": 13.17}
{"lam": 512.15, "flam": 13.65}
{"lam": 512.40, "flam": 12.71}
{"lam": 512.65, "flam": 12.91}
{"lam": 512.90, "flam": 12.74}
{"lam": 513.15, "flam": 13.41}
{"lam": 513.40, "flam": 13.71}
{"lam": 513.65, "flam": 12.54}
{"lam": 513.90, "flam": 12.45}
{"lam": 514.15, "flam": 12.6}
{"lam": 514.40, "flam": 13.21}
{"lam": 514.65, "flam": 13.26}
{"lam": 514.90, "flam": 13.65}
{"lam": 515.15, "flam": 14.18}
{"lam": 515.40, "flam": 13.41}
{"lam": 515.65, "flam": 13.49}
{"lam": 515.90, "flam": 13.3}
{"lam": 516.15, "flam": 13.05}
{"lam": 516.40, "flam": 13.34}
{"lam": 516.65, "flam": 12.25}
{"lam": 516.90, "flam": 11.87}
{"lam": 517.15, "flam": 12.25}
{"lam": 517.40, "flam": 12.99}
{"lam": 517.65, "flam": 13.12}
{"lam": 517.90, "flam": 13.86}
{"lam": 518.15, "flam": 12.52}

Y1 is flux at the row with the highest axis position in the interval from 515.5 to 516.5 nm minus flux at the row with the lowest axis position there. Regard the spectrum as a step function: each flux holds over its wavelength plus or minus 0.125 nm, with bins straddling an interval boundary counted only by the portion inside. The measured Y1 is -0.15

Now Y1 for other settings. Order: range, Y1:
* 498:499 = 0.44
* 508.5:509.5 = 1.21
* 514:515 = 1.05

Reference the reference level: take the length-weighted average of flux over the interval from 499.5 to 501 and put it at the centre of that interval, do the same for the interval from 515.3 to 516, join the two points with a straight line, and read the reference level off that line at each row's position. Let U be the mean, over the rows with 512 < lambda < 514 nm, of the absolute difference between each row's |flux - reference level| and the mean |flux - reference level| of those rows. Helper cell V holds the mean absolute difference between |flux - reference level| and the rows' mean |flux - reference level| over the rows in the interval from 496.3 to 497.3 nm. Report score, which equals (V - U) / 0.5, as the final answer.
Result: -0.61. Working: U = 0.34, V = 0.04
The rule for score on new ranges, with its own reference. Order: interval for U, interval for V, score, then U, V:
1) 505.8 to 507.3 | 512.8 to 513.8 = 0.26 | 0.23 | 0.36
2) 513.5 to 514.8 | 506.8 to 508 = -0.22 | 0.35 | 0.24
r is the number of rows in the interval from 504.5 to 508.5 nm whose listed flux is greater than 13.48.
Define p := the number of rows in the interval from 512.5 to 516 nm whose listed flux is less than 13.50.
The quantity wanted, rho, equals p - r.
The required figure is 4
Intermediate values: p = 11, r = 7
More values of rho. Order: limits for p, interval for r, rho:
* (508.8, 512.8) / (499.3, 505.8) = -5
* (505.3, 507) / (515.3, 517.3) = 1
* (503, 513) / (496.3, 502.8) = 7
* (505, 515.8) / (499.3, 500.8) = 22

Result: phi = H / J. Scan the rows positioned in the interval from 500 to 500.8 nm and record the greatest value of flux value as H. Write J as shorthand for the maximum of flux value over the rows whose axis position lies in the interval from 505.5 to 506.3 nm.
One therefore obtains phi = 1.22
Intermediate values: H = 17.9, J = 14.67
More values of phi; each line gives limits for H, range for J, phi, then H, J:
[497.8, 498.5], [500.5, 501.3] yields 0.74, 13.32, 17.9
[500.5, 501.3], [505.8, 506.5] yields 1.22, 17.9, 14.67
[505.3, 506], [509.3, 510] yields 1.02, 14.67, 14.32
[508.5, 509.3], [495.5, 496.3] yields 0.94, 13.94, 14.77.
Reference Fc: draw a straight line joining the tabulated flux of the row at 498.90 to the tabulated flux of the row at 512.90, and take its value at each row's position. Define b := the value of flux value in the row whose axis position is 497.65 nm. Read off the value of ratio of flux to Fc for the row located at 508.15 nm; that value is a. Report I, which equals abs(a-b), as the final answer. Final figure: 12.4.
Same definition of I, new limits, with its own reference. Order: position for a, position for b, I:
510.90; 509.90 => 12.8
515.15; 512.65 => 11.8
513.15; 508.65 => 12.1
